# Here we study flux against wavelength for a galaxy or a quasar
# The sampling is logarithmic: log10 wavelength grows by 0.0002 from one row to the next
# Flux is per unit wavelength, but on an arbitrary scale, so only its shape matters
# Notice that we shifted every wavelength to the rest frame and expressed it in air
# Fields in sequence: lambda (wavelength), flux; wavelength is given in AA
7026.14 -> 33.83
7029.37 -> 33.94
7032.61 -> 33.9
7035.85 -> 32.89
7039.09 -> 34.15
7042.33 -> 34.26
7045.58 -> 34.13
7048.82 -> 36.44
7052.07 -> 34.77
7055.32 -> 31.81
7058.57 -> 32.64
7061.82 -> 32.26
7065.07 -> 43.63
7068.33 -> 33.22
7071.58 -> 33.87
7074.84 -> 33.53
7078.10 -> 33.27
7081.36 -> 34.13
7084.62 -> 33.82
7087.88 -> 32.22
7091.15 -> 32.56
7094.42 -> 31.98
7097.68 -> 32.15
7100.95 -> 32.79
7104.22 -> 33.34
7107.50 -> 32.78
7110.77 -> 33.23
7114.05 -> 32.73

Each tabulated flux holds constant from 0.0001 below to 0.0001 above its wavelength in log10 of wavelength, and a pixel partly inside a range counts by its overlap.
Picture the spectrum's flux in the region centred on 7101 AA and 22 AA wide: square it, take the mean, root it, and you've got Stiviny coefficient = 32.7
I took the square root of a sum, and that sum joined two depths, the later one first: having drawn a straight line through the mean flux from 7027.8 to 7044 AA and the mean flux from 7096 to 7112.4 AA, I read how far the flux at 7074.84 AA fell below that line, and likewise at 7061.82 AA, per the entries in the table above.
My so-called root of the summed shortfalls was 0.97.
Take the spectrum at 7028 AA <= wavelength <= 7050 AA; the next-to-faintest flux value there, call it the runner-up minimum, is 33.9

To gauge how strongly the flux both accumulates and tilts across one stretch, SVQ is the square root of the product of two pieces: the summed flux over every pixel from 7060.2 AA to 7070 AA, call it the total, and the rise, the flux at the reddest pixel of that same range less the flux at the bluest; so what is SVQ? 10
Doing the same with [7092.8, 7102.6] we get 9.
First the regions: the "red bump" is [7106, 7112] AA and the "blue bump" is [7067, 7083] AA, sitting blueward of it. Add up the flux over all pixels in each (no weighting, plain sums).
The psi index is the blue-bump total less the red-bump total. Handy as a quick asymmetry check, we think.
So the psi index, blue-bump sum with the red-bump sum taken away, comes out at 102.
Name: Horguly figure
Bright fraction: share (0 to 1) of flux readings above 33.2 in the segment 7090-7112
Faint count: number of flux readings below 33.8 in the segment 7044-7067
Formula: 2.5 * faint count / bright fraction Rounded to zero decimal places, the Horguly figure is 26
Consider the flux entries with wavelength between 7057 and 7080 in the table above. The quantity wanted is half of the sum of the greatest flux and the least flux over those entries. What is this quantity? 37.9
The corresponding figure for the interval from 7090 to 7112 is 32.7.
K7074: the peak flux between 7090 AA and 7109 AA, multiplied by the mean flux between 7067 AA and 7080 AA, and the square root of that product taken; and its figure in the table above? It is 33.4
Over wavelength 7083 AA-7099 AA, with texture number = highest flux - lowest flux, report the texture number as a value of 1.8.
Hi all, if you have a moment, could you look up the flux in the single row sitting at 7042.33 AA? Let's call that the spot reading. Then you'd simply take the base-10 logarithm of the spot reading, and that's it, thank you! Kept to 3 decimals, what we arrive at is 1.535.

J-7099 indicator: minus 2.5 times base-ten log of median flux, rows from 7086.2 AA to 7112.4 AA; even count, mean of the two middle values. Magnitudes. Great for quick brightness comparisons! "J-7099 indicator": -3.785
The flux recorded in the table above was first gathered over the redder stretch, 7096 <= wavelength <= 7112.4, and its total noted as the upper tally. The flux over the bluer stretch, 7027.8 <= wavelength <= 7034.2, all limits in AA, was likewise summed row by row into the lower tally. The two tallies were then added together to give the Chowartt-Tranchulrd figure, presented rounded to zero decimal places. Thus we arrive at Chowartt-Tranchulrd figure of 232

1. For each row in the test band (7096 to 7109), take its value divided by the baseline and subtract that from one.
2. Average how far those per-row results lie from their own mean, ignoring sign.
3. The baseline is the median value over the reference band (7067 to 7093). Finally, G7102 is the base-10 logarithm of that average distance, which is -2.04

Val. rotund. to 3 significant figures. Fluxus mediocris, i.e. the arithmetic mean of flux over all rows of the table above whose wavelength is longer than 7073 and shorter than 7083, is 33.6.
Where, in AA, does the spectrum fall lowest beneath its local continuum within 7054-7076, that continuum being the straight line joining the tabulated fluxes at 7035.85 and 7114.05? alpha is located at 7055.32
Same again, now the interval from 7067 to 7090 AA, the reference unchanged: 7087.88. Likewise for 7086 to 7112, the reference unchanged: 7094.42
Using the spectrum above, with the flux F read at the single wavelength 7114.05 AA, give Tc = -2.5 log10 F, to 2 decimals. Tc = -3.79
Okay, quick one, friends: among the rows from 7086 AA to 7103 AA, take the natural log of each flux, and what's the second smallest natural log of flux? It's 3.47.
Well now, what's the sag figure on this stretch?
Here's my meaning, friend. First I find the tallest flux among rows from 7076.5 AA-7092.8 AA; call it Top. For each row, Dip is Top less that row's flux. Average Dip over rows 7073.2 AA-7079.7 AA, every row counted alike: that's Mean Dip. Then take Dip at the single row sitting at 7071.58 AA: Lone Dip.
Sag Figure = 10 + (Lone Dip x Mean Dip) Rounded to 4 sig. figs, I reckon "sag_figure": 10.19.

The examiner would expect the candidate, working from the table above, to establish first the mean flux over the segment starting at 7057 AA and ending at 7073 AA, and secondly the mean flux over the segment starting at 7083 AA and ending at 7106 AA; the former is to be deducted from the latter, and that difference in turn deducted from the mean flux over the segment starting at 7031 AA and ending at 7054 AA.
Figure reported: 36.8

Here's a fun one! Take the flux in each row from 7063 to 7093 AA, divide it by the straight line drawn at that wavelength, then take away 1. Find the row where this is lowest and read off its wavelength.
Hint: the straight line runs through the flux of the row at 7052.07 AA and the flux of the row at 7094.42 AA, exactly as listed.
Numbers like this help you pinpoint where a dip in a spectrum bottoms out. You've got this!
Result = 7068.33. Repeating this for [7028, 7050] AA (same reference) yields 7035.85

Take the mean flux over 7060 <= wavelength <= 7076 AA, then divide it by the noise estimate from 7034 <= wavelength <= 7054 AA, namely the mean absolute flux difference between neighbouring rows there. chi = 32.2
